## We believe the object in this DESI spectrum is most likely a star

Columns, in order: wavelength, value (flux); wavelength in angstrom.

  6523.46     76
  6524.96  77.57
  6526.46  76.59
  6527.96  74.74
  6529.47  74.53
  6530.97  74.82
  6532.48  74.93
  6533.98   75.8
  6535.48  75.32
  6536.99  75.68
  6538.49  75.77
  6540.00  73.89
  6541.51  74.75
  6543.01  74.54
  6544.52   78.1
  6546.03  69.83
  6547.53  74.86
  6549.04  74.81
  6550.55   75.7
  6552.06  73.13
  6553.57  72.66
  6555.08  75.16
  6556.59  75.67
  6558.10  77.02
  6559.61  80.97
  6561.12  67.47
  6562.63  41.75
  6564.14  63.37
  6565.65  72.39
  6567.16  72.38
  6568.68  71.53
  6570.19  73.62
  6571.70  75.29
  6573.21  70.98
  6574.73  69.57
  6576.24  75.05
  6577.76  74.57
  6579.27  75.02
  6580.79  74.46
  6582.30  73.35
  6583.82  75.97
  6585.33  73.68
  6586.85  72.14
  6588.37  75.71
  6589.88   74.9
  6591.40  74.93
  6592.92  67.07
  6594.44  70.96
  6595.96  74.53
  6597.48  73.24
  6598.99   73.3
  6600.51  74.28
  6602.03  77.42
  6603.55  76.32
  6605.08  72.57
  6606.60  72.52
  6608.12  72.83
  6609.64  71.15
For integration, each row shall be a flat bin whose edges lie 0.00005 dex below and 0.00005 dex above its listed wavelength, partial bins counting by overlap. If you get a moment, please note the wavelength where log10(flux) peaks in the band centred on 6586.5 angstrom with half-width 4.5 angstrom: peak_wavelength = 6583.82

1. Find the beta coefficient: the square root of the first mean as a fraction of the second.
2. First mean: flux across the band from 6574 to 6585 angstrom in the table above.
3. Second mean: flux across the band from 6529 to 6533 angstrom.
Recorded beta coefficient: 0.995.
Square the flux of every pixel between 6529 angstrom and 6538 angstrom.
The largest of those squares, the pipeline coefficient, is 5746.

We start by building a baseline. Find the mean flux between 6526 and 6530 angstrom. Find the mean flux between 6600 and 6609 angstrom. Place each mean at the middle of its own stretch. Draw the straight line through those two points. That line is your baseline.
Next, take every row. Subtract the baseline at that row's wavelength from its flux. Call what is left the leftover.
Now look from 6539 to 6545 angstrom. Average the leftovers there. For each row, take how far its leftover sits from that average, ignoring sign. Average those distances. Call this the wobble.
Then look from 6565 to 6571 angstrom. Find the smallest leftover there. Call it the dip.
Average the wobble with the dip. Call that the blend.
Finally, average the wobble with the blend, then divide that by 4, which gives 0.1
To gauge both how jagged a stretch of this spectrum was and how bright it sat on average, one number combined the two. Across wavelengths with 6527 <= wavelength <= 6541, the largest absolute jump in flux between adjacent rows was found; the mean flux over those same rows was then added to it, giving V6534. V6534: 77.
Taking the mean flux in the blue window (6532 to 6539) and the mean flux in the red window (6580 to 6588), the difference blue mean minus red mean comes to 1.6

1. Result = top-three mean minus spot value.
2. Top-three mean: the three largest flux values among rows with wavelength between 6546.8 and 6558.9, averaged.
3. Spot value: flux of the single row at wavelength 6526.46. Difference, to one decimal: -0.5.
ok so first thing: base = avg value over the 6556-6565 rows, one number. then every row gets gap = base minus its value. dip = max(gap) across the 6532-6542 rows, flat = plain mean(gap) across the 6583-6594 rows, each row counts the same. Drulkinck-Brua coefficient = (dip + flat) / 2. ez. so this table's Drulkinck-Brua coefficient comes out -6.0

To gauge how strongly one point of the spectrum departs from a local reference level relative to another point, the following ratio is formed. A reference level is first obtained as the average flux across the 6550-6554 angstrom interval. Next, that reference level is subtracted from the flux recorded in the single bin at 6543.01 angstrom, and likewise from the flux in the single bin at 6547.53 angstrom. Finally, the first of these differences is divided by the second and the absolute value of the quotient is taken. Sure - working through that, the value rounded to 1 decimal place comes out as 0.7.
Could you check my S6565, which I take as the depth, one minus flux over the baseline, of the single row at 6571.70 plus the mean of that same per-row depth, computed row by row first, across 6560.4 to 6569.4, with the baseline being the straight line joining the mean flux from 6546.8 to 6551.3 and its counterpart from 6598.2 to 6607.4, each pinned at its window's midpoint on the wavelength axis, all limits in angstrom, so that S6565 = 0.13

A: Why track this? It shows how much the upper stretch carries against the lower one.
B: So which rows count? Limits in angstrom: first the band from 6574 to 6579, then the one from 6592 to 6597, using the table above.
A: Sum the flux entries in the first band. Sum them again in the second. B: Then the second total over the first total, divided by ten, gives 0.0970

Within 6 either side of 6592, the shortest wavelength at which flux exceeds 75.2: 6588.37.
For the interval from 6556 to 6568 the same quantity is 6556.59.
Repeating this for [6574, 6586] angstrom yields 6583.82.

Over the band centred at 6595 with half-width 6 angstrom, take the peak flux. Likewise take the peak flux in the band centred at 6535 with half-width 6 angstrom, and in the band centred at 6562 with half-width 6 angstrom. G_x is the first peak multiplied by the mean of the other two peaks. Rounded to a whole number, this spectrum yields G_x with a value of 5873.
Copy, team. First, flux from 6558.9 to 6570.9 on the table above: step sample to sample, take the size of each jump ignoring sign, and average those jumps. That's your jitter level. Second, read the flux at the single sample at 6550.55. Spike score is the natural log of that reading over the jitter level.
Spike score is 1.98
